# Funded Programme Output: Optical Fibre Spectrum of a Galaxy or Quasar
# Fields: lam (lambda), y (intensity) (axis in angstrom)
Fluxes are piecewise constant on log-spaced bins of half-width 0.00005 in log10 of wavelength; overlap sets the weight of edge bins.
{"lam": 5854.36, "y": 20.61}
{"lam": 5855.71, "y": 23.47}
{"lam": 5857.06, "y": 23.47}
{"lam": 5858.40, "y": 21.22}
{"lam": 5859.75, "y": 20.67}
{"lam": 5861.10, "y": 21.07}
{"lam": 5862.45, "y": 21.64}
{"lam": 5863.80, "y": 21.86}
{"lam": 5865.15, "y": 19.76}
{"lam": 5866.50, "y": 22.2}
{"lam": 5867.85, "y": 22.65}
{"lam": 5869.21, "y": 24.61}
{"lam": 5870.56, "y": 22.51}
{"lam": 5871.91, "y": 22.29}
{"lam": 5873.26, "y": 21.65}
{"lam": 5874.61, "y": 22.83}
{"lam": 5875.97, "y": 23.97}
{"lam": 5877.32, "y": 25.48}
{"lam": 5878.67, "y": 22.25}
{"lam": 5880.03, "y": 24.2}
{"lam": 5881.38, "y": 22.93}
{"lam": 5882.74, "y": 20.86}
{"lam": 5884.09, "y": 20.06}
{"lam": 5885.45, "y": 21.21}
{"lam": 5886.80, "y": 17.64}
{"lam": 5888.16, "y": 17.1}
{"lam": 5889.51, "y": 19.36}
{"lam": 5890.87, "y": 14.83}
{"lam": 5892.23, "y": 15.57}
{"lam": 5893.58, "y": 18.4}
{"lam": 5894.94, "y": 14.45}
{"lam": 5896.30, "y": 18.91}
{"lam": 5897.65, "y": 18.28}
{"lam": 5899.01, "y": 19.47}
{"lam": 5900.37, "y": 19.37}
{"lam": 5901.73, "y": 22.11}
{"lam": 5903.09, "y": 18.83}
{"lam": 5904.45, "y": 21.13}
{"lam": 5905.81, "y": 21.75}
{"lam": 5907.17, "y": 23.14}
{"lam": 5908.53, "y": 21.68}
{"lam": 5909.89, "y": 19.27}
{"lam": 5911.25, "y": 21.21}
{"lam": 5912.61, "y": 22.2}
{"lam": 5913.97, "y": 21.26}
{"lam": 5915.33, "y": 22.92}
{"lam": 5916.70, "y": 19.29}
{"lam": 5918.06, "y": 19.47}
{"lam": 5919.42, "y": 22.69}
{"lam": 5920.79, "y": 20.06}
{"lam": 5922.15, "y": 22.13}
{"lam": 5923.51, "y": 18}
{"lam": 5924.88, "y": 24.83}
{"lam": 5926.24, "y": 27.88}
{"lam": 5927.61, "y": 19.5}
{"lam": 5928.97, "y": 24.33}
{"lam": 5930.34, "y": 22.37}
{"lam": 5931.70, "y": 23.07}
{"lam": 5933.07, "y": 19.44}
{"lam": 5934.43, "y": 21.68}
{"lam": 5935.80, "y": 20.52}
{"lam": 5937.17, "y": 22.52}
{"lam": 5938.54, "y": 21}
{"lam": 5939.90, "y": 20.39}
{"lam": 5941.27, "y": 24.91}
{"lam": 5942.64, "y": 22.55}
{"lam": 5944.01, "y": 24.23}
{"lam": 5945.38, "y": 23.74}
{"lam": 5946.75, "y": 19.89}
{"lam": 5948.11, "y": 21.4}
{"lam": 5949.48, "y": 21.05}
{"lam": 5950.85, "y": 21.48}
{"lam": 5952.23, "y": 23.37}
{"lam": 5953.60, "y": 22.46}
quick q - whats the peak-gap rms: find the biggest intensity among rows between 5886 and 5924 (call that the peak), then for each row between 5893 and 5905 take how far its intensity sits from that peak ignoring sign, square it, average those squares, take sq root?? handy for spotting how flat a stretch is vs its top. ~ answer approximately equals 4.6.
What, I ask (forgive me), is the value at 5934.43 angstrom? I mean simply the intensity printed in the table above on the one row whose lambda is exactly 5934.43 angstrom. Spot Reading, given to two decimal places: 21.68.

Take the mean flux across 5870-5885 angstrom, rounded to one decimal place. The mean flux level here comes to 22.6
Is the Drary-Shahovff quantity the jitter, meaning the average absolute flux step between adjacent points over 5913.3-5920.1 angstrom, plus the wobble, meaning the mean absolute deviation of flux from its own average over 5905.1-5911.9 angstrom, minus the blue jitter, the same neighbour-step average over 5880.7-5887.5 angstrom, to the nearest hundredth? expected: 1.21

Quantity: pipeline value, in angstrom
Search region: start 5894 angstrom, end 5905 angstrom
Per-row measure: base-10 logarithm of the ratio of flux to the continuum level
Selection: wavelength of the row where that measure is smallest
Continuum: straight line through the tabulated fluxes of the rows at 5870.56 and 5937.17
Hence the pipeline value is 5894.94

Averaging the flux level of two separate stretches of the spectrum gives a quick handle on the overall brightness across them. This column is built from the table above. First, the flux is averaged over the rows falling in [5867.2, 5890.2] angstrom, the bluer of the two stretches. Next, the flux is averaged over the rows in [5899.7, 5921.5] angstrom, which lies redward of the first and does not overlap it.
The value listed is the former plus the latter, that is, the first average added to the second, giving 42.9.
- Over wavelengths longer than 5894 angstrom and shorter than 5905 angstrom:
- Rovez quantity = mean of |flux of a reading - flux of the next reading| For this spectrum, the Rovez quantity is 2.1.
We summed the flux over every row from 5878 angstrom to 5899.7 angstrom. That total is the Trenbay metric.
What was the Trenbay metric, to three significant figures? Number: 306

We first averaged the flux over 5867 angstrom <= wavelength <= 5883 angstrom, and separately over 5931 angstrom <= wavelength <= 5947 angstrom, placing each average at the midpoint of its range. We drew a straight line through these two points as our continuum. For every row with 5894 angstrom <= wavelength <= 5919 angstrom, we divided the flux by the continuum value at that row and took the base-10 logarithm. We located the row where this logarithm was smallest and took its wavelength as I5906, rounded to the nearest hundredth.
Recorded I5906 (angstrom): 5894.94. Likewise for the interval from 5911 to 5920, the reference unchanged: 5916.70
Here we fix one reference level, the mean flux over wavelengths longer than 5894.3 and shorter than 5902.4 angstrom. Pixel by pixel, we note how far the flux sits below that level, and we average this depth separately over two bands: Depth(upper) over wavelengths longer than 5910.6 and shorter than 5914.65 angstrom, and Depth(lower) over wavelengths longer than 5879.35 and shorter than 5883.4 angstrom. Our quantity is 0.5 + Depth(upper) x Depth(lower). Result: 11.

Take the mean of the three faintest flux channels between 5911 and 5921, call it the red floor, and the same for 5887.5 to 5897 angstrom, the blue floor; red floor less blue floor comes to 4.7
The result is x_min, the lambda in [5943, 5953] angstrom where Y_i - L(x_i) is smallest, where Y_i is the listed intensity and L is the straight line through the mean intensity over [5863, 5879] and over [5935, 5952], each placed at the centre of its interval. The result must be 5946.75 angstrom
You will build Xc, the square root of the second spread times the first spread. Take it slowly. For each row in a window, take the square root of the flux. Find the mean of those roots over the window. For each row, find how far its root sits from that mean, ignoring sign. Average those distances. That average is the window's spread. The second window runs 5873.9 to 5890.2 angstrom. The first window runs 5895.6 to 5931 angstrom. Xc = 0.21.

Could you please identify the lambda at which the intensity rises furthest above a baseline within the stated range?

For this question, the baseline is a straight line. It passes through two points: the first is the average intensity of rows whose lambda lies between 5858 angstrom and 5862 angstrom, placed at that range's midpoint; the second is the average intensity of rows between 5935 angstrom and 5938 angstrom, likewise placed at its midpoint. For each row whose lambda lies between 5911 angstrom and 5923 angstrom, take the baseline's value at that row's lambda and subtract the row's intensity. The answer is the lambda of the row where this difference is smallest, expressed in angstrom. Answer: 5915.33 angstrom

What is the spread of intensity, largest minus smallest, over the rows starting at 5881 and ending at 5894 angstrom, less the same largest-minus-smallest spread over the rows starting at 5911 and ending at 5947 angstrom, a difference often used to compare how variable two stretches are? -2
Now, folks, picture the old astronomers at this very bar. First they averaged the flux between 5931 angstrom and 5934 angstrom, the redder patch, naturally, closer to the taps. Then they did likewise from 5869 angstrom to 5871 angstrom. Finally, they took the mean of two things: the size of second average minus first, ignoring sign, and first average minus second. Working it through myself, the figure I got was 0.0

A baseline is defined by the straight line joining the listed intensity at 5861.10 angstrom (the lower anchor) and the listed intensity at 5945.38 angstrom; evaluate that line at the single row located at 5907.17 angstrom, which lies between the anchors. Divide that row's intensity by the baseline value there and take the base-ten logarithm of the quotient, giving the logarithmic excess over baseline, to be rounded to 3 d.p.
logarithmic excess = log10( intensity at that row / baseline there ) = 0.012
